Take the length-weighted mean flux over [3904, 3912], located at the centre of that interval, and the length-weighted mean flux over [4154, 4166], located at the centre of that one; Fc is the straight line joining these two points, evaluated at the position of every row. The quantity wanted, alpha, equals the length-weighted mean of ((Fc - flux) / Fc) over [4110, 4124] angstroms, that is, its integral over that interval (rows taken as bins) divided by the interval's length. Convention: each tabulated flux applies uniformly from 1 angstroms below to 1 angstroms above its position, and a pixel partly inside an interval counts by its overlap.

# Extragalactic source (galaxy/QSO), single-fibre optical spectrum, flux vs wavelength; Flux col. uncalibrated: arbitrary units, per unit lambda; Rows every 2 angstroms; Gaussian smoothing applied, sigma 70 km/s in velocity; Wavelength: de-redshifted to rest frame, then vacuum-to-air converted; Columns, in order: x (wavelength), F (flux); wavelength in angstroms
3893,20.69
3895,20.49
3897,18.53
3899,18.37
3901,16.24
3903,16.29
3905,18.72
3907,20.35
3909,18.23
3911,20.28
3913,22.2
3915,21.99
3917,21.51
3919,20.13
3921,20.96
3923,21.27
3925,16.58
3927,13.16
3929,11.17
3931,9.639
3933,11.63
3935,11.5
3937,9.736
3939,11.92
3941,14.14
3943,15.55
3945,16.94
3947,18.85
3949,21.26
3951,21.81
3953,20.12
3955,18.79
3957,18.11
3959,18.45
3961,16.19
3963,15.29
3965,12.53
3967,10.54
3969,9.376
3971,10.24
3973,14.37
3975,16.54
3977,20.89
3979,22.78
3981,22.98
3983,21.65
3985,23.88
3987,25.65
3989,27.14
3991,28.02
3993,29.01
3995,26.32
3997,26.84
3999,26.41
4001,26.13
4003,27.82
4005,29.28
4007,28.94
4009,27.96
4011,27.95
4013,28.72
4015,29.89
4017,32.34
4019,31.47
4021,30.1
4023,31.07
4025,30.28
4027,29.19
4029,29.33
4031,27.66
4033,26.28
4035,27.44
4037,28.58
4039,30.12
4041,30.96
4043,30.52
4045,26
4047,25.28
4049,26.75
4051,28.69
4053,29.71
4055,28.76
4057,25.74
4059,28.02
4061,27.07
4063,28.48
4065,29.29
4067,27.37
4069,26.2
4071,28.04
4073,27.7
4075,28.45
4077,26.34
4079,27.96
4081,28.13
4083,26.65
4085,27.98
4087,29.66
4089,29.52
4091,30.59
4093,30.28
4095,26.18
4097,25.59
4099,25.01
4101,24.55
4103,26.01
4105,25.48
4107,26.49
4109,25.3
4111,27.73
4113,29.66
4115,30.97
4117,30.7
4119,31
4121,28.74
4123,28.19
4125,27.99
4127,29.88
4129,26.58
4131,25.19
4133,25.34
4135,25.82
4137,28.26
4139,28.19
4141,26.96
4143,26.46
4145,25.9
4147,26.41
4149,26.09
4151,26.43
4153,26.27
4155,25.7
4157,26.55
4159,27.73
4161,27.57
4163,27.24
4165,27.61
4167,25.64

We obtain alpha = -0.15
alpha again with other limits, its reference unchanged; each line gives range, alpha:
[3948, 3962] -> 0.08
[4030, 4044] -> -0.23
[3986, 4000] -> -0.23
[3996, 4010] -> -0.24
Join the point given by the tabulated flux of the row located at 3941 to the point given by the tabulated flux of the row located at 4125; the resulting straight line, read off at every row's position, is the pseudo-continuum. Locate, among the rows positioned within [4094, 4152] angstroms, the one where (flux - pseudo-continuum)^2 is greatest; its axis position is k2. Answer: 4115 angstroms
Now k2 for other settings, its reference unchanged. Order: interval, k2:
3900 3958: 3913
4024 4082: 4025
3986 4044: 4017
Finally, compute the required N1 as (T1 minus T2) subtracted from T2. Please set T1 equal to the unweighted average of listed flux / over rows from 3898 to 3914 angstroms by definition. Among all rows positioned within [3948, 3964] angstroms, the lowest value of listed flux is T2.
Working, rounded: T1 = 19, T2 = 15.29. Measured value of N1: 12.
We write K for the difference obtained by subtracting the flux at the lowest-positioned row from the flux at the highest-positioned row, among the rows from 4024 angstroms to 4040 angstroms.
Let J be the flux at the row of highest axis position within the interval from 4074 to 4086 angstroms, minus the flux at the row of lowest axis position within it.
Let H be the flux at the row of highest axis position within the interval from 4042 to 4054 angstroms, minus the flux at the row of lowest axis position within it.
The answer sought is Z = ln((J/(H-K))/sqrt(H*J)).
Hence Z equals 0.2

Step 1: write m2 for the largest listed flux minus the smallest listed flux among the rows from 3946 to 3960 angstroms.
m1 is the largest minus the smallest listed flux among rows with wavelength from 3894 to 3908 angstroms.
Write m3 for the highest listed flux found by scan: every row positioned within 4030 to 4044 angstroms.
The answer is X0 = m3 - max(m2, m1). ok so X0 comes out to 26.7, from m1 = 4.25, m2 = 3.7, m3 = 30.96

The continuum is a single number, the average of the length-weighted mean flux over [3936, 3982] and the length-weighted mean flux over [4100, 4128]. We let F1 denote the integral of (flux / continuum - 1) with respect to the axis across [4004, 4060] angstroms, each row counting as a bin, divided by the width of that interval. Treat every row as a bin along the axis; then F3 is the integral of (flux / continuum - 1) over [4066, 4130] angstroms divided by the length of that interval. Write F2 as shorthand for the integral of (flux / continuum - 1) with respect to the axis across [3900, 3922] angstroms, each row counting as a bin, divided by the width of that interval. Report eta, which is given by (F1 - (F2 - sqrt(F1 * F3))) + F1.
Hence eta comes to 0.98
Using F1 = 0.30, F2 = -0.11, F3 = 0.25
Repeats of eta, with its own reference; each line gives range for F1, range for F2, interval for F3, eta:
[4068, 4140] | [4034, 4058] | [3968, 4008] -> 0.33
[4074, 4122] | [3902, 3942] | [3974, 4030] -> 1.00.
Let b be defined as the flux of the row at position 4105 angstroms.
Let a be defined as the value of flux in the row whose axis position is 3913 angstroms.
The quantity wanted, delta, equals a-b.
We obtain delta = -3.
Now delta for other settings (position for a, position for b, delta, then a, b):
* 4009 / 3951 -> 6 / 27.96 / 21.81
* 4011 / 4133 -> 3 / 27.95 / 25.34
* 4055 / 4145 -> 3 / 28.76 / 25.9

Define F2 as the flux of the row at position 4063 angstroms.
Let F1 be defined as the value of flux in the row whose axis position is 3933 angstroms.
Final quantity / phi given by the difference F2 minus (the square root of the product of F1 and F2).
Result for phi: 10.3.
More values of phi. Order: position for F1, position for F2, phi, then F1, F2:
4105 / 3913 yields -1.6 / 25.48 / 22.2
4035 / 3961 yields -4.9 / 27.44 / 16.19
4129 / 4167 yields -0.5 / 26.58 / 25.64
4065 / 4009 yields -0.7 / 29.29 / 27.96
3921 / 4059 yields 3.8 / 20.96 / 28.02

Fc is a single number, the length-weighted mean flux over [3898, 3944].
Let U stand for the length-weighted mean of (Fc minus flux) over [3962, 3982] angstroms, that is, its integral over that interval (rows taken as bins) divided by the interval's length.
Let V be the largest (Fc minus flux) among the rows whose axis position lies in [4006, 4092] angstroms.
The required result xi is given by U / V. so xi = -0.12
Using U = 1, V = -8.7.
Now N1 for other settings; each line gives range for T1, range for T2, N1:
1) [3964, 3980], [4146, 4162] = 37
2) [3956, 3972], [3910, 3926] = 19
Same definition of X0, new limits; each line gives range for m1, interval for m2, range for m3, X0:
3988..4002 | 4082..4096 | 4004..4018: 27.9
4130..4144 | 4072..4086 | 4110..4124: 27.9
